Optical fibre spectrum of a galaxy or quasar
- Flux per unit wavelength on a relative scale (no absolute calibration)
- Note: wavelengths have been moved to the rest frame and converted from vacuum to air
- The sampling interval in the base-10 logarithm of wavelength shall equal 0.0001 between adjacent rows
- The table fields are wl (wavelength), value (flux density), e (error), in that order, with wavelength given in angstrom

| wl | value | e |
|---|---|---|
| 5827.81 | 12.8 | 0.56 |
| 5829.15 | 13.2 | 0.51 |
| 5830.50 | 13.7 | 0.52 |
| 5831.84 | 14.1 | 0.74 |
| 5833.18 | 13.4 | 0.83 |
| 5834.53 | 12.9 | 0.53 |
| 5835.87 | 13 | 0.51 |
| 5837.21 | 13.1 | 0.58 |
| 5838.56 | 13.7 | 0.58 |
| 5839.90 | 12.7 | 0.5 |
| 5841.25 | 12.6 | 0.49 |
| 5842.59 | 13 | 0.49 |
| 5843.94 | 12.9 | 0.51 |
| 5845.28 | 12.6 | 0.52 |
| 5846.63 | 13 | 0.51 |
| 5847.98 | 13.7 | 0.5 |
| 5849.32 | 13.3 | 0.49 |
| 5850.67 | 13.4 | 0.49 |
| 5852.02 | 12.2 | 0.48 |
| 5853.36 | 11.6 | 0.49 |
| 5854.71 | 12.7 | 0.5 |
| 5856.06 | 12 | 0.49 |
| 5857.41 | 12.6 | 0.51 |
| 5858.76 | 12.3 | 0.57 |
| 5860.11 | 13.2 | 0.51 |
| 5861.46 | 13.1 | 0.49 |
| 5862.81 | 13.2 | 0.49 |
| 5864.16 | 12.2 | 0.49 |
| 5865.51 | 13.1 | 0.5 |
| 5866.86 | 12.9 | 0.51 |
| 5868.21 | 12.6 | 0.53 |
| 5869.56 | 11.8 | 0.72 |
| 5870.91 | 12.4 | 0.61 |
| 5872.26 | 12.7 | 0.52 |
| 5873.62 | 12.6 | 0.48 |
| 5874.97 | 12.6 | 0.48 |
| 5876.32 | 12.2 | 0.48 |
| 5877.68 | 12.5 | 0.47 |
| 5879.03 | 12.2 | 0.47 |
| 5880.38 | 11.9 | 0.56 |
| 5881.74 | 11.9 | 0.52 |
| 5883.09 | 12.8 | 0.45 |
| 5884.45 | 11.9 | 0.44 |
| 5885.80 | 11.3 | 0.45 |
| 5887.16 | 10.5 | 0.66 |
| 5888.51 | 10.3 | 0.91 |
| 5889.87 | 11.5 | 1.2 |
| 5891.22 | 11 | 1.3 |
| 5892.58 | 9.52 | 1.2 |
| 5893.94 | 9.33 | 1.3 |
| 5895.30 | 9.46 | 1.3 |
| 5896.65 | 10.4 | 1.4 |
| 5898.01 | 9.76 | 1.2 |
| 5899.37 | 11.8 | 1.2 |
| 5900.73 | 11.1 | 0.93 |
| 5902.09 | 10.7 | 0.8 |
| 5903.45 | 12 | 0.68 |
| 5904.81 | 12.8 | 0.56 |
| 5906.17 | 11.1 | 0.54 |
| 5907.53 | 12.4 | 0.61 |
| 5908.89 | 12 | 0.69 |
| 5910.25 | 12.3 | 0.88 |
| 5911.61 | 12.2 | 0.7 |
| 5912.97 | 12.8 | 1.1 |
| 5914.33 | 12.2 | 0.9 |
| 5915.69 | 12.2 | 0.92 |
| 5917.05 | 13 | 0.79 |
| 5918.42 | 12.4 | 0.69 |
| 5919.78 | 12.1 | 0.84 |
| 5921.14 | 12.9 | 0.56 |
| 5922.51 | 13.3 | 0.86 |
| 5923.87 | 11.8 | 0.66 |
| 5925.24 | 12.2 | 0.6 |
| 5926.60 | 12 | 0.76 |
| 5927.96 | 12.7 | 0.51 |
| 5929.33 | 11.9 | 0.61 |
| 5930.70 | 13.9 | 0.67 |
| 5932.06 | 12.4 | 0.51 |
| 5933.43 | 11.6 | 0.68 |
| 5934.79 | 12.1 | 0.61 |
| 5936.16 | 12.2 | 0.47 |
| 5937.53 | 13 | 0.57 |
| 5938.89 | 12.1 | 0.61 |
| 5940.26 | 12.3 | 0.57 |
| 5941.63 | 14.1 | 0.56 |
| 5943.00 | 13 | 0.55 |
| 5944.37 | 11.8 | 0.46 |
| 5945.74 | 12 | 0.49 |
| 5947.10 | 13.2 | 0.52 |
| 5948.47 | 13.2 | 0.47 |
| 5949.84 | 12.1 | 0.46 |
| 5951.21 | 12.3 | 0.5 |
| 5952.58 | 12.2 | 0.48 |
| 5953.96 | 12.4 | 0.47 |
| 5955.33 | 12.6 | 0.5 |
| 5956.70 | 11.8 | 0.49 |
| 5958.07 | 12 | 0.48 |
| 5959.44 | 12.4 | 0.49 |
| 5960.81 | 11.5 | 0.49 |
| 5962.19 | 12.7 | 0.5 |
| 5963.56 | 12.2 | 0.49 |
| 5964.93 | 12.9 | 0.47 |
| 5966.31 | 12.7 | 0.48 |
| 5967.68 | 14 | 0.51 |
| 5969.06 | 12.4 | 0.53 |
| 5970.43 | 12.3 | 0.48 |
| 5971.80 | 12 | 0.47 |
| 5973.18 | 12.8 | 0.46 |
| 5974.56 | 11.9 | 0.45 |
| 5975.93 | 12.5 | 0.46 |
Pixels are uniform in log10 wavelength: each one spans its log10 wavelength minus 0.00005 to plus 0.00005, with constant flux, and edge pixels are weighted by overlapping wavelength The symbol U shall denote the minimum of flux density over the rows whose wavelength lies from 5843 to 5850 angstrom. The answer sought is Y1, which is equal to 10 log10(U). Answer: 11.0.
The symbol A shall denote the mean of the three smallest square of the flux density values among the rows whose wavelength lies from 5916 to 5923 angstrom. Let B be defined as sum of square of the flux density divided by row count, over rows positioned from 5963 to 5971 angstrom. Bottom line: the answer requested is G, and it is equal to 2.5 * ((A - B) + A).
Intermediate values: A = 156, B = 163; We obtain 370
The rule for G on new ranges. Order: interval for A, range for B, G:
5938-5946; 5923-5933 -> 330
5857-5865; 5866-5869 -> 358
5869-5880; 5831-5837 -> 282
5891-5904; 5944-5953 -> 60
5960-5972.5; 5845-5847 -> 299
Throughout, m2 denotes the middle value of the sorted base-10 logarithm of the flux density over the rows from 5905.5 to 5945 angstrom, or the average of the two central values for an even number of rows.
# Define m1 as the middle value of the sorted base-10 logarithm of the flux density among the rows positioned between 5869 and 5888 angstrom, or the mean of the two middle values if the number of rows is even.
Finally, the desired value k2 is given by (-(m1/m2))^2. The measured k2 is 1.00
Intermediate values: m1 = 1.09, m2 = 1.09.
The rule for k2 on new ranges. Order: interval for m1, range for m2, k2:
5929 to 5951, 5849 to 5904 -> 1.00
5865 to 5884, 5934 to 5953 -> 1.02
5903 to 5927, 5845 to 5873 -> 0.97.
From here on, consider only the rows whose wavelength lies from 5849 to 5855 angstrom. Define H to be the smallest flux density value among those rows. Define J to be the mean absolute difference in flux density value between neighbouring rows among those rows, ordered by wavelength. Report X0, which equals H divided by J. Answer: 15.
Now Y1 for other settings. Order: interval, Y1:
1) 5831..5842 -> 11.0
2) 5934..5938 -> 10.8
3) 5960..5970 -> 10.6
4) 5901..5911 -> 10.3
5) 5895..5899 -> 9.8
